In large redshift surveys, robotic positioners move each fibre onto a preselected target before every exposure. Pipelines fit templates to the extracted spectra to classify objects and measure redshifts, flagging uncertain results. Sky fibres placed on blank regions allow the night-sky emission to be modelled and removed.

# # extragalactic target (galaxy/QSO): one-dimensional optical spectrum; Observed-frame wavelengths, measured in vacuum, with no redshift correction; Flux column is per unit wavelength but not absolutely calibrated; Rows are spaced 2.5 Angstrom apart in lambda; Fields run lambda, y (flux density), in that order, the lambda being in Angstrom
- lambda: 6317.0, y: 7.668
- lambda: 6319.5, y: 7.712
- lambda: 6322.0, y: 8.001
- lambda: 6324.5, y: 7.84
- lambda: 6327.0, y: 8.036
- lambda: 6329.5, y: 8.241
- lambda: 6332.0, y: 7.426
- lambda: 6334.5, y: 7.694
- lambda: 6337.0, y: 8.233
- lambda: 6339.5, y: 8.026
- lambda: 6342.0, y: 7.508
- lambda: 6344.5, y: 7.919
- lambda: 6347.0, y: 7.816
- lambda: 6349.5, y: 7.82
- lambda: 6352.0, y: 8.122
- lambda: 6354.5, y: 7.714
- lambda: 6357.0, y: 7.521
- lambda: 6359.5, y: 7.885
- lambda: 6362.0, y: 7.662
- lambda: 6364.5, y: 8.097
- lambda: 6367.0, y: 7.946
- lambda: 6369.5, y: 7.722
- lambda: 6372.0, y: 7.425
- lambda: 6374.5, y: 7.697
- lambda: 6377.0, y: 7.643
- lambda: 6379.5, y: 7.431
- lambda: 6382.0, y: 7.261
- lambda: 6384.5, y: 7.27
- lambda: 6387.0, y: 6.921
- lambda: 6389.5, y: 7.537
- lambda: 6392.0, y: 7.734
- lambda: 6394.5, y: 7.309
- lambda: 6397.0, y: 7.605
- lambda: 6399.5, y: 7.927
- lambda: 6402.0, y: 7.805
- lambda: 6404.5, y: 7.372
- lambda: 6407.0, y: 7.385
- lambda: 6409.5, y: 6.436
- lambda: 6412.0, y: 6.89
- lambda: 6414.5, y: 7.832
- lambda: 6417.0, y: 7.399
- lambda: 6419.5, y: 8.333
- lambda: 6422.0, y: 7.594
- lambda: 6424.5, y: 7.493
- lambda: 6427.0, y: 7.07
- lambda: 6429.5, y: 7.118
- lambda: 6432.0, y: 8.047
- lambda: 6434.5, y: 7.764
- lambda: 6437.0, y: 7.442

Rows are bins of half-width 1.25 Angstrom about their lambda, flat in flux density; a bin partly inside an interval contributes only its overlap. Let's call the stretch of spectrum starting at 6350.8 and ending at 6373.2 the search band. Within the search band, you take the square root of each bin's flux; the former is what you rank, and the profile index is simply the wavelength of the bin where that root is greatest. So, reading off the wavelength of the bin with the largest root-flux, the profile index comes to 6352.0 Angstrom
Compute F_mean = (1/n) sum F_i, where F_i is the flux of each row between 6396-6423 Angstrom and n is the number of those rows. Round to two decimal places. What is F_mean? 7.51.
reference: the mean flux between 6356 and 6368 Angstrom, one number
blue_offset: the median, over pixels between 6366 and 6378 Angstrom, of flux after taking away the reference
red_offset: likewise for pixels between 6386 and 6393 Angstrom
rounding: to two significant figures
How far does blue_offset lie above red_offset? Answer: 0.16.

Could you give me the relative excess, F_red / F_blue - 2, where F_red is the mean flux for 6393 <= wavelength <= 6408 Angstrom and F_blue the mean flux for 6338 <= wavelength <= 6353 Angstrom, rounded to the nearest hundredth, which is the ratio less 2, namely -1.04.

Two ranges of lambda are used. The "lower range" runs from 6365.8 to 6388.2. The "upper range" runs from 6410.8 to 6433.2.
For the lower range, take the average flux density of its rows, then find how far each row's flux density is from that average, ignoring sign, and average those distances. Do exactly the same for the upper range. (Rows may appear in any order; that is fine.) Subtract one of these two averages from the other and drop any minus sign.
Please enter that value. 0.13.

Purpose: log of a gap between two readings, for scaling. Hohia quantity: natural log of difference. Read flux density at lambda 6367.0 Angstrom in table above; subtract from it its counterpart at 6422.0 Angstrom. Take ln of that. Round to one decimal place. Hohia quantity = -1.0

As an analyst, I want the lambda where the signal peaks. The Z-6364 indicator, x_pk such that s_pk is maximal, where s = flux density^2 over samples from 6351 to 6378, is 6352.0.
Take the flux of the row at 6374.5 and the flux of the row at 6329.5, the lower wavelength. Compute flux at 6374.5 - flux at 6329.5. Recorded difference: -0.5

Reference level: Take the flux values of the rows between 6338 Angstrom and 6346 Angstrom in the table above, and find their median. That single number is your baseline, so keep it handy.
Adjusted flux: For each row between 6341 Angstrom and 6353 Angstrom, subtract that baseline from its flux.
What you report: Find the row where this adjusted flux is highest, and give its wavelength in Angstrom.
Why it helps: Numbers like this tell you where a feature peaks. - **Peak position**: 6352.0 Angstrom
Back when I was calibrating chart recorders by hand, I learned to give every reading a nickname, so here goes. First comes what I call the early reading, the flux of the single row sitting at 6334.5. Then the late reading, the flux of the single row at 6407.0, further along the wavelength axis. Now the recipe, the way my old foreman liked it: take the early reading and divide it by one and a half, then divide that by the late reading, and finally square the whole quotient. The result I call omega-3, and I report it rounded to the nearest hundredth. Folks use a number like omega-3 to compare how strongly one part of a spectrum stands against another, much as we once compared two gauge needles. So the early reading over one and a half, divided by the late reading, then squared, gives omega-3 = 0.48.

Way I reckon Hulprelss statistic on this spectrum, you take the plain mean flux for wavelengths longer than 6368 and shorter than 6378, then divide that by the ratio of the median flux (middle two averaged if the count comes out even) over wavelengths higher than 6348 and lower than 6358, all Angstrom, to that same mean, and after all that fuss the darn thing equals 7.5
